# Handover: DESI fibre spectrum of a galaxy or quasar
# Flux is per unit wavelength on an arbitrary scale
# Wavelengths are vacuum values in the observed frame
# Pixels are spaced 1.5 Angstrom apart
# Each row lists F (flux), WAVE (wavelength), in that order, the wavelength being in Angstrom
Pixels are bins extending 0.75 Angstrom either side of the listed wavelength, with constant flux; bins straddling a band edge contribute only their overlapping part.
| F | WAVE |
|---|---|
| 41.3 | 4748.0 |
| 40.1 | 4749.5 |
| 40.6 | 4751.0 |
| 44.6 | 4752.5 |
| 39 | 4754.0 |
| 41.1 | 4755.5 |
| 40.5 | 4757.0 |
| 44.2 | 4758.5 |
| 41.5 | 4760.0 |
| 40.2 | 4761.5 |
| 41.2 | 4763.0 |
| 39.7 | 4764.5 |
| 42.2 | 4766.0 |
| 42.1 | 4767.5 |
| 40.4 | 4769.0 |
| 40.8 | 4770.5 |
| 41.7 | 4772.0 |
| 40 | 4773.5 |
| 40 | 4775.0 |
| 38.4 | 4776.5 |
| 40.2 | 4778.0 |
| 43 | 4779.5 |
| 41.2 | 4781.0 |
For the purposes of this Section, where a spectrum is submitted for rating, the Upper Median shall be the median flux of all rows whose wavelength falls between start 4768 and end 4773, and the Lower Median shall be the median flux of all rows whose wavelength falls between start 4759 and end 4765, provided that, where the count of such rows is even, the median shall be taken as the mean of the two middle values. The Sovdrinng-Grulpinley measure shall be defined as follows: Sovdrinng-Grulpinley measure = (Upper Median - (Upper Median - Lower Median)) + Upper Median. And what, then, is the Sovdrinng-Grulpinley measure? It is 81.5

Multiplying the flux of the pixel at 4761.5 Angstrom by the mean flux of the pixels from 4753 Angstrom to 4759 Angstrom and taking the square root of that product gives 40.7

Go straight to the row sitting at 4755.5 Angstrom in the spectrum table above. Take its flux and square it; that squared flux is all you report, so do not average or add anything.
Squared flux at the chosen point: 1689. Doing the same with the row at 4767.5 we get 1772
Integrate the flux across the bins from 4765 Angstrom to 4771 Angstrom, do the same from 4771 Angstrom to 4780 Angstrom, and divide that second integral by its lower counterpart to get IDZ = 1.5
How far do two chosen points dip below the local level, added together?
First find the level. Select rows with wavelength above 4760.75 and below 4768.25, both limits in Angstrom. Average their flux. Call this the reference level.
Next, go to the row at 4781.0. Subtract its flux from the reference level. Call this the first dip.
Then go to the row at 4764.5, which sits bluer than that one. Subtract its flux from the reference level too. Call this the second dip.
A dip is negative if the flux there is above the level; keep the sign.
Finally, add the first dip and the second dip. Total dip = 1.3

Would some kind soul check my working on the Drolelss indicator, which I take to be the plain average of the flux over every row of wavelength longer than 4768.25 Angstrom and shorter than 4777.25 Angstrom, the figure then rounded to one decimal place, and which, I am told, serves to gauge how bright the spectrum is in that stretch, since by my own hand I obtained 40.2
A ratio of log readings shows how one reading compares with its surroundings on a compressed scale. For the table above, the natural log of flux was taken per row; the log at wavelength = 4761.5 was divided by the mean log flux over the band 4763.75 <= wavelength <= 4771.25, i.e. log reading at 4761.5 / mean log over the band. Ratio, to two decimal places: 0.99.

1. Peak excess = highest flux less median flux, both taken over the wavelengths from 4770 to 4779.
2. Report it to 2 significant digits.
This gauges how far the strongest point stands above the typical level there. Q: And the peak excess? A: 1.6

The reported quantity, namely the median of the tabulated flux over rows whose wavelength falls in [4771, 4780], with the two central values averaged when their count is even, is 40.1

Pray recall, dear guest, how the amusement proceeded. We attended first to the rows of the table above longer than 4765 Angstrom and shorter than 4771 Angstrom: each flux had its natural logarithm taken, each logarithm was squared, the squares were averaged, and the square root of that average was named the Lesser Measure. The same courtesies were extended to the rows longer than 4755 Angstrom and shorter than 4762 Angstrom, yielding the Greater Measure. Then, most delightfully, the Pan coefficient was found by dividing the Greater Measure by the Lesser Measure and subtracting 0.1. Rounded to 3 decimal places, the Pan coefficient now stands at 0.901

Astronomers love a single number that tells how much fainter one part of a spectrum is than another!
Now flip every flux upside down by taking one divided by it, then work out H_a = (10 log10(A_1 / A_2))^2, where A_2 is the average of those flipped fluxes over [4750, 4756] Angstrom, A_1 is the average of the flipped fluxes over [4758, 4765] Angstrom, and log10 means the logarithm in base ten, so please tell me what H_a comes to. 0.0001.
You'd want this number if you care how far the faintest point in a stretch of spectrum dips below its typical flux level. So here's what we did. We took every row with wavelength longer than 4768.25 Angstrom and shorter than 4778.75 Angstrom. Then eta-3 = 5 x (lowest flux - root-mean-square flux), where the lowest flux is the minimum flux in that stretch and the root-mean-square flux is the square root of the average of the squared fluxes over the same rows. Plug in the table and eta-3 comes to -9.1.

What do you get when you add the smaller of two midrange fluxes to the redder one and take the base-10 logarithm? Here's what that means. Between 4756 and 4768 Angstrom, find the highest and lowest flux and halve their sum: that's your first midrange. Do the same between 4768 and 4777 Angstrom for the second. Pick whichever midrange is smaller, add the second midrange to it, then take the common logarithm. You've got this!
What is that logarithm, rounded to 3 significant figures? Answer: 1.90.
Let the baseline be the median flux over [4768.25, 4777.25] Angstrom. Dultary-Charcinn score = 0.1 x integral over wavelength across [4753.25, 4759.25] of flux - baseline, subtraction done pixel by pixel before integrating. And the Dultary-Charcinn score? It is 0.60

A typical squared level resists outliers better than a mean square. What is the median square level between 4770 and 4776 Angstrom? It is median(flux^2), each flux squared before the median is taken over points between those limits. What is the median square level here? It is 1632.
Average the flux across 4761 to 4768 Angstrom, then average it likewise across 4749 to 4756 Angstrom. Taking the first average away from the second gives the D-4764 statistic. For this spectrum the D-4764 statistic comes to 0.0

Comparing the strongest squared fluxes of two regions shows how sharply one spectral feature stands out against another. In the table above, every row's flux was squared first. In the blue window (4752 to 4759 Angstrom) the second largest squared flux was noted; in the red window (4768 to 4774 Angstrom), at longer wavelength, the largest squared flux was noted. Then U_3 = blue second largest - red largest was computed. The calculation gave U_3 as 215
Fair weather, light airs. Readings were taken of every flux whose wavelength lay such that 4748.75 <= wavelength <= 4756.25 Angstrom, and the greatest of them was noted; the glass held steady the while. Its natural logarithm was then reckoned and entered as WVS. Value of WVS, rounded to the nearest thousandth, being 3.798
